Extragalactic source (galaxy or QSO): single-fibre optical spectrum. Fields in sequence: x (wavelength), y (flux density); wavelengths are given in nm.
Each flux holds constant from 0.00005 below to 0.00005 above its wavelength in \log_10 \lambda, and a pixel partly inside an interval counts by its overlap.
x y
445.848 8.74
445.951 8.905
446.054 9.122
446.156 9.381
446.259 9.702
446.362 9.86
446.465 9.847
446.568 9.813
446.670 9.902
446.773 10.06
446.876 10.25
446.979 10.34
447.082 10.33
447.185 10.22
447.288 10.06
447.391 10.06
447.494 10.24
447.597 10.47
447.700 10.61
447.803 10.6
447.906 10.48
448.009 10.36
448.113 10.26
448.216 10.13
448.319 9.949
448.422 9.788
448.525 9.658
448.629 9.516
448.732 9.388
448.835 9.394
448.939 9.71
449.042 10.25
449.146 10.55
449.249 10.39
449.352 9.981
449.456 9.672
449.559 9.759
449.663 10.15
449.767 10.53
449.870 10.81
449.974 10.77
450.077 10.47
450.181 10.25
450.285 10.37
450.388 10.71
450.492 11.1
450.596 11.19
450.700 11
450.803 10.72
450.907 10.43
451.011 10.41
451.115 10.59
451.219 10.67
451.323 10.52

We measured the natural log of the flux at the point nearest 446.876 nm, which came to 2.33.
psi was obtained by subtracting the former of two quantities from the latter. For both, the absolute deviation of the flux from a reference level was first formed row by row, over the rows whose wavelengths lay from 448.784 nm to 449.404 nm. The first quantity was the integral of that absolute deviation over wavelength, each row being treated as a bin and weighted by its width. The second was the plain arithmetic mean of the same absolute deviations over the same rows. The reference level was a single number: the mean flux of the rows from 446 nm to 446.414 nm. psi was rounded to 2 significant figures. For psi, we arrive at 0.22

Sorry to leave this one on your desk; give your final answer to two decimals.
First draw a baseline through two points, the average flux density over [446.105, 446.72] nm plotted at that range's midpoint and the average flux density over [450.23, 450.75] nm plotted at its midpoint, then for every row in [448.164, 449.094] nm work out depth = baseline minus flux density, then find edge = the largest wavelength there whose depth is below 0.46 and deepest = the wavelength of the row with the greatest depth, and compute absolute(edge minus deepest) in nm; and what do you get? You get 0.21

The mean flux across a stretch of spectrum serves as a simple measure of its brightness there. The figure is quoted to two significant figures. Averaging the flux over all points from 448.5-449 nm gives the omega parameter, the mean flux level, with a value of 9.5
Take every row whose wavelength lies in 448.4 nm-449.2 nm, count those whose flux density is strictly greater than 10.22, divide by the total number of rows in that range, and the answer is 0.25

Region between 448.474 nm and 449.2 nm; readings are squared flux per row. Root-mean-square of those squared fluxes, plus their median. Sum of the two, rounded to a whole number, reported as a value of 189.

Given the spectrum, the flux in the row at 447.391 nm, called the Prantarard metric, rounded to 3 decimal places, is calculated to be 10.060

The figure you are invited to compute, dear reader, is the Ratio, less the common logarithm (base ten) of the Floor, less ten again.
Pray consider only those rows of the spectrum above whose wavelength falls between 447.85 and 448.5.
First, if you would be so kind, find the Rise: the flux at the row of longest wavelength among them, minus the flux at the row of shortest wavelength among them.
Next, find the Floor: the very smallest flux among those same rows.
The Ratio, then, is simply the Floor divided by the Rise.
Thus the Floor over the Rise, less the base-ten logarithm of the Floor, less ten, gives -25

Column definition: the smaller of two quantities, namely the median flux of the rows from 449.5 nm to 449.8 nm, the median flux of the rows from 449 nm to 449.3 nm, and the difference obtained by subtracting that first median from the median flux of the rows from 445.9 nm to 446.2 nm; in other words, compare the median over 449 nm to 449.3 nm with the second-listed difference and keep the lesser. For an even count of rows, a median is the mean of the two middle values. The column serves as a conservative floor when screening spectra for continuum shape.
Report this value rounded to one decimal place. -1.0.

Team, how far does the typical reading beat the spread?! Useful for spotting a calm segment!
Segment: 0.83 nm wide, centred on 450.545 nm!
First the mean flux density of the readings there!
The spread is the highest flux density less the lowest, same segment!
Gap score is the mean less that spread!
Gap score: 9.8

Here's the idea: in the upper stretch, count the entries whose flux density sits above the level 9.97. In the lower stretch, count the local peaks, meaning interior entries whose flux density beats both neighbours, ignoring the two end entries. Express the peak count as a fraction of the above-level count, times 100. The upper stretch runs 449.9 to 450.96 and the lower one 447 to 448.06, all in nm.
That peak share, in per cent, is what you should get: 10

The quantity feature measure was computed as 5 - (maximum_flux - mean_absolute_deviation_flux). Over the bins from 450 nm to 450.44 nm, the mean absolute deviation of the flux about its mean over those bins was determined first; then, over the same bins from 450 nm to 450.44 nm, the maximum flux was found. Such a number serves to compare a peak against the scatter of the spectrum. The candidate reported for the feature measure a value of -5.57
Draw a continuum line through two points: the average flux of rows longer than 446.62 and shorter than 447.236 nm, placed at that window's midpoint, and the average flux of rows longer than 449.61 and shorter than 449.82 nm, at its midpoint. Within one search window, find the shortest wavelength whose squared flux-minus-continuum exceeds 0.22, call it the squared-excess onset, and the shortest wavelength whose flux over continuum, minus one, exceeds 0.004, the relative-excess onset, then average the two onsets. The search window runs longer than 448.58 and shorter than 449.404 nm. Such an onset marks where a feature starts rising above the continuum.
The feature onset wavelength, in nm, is 448.89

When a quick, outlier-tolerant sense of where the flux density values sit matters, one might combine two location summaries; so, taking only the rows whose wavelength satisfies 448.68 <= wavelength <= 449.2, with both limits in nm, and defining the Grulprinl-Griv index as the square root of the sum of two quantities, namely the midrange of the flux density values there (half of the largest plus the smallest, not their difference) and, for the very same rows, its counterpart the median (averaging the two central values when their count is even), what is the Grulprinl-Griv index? 4.44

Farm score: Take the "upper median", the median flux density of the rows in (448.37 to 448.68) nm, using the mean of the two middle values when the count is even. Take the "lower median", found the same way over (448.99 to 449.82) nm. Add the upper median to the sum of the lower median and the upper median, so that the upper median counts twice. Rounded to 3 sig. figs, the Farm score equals 29.5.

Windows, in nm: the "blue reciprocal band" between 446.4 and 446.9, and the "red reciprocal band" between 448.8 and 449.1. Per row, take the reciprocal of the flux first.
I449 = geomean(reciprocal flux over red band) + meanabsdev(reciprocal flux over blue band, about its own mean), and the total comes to 0.104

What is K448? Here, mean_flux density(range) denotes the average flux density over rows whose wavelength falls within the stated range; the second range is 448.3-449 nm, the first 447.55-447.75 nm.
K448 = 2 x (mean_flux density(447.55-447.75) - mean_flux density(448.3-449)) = 1.8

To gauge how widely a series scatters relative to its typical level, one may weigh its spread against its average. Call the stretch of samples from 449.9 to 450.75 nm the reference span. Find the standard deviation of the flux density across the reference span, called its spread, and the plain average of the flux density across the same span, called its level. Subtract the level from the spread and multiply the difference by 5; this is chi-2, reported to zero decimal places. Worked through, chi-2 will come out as -52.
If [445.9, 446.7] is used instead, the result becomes -46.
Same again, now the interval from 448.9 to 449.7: -49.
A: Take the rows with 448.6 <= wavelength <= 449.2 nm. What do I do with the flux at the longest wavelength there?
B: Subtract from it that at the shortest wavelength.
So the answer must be 1.0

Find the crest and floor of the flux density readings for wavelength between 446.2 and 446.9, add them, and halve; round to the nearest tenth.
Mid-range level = 10.0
